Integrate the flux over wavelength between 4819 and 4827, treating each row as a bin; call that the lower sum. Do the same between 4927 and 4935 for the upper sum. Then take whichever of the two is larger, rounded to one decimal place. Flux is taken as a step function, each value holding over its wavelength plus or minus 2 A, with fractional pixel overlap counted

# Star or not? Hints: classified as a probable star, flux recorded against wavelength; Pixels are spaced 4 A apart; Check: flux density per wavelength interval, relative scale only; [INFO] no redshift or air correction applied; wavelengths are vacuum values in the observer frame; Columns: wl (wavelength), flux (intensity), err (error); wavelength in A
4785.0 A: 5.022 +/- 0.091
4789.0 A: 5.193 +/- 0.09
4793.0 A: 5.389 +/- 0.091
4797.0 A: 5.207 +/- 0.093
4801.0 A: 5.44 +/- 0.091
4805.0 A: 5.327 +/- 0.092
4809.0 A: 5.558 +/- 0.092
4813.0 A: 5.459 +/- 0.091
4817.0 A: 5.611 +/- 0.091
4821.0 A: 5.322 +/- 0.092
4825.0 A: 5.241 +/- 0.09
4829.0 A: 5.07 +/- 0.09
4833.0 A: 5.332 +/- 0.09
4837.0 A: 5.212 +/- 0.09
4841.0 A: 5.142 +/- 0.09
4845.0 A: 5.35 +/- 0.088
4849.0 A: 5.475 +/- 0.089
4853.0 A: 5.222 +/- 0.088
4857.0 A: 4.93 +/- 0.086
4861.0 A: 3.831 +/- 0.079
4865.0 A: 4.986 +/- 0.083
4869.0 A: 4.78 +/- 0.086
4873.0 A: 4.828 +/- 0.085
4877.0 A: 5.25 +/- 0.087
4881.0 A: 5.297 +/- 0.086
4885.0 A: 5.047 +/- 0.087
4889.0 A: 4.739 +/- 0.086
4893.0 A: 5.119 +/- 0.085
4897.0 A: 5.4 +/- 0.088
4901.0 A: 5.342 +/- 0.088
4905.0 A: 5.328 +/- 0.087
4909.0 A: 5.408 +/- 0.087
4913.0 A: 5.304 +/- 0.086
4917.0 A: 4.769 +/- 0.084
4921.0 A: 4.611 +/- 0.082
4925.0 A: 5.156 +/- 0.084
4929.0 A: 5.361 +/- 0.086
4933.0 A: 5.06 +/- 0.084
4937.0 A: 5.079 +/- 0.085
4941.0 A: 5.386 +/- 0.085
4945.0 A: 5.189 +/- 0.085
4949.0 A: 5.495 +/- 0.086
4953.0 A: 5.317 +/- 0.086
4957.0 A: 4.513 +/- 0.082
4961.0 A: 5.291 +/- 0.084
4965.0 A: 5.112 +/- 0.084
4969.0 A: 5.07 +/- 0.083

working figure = 42.3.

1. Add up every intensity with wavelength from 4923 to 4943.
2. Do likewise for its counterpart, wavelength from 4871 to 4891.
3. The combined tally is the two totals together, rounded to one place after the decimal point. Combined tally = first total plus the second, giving 51.2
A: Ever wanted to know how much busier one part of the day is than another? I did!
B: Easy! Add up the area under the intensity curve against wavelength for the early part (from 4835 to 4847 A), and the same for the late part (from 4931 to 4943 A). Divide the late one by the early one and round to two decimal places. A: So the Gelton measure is 0.99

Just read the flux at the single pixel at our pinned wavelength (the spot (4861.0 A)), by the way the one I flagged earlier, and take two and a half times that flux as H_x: 9.6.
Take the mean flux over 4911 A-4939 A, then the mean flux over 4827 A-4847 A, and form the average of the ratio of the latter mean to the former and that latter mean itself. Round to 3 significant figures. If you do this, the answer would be 3.13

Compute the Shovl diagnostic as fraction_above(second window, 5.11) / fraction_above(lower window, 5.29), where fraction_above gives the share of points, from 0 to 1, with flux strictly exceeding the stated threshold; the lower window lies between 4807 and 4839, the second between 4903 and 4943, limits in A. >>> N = 1.0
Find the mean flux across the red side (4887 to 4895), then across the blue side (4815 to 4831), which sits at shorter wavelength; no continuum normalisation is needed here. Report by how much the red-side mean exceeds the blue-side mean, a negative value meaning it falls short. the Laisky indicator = -0.38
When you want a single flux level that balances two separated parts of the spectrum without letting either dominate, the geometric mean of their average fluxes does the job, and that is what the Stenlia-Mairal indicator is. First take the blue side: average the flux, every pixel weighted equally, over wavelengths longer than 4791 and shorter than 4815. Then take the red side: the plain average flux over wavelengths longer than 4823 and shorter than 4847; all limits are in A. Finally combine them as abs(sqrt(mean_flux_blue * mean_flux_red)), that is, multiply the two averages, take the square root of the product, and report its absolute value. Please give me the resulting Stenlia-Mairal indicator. 5.31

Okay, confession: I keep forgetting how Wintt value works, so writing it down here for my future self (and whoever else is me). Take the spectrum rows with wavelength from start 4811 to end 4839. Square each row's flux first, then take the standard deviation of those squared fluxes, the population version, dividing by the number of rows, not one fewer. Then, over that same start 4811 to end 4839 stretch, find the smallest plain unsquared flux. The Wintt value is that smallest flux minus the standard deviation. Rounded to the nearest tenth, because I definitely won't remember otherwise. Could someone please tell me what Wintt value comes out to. 3.3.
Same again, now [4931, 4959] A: 1.5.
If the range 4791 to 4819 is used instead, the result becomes 3.8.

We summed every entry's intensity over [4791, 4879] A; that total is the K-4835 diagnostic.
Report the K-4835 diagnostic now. 114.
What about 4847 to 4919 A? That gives 91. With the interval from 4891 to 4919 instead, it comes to 37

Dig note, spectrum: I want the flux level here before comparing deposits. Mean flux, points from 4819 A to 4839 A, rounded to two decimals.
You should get 5.24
